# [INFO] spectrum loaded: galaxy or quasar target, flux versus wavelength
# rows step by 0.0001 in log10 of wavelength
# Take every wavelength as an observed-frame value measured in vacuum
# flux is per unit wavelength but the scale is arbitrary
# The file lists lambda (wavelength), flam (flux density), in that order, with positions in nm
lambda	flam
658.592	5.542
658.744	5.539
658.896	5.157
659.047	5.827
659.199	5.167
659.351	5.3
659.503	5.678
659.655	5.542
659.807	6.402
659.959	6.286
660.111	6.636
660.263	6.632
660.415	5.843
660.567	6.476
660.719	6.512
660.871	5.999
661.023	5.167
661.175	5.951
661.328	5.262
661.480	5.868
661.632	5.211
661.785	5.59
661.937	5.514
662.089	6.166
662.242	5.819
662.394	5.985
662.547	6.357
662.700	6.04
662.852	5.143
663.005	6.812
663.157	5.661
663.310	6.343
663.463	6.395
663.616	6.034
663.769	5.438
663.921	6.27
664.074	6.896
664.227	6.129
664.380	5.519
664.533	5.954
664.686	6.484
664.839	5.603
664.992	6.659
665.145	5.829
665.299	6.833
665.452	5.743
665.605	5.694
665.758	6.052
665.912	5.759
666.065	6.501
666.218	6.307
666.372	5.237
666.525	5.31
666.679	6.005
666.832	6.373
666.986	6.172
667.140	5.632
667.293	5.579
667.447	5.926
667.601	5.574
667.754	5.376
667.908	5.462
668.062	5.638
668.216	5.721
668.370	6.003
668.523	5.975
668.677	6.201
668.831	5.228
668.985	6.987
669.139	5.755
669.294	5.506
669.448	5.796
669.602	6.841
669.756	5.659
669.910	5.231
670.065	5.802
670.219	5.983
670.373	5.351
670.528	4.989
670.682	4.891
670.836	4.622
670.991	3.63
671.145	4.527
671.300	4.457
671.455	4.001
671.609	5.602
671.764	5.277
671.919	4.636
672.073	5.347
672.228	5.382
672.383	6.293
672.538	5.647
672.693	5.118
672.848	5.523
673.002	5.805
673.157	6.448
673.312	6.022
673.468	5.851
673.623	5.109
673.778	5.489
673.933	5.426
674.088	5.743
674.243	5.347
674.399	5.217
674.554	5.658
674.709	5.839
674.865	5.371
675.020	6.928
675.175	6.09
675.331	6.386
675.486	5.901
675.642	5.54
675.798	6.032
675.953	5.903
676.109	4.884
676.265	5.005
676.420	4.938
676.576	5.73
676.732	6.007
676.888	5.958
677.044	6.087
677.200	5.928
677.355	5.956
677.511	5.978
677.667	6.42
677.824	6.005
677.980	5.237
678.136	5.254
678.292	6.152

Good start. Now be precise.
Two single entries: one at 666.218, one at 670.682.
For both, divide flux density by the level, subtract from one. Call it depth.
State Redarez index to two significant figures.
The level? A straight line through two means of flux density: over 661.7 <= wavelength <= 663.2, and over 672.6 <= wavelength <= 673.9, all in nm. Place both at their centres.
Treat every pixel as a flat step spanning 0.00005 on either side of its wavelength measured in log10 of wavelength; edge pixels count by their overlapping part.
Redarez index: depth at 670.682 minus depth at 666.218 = 0.23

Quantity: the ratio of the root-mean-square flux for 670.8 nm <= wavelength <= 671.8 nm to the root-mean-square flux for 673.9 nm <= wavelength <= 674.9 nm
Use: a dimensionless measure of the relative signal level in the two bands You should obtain 0.84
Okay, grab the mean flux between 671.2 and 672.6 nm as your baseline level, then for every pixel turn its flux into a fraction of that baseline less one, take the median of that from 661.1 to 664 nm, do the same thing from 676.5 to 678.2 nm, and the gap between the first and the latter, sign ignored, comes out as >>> 0.001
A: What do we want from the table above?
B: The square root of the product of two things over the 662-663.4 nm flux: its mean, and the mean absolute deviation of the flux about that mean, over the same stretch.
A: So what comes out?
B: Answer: 1.44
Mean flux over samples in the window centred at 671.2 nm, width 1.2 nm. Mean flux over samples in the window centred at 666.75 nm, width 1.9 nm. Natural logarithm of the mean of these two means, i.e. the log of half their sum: 1.66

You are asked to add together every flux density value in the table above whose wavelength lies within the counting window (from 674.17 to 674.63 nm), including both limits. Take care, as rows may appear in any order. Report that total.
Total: 16.2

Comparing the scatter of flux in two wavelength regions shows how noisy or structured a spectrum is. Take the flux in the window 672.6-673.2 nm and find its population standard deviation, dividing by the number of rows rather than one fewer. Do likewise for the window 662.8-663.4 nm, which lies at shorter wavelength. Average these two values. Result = 0.56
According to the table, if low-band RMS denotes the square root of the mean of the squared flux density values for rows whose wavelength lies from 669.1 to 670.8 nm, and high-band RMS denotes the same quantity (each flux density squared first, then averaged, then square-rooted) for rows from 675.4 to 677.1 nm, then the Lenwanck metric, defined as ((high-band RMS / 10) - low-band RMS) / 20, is -0.254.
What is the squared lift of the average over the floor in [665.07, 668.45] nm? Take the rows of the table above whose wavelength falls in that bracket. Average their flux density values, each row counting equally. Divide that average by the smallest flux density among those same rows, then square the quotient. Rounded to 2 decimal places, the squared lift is 1.25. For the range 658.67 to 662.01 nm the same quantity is 1.26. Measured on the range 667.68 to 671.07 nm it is 2.36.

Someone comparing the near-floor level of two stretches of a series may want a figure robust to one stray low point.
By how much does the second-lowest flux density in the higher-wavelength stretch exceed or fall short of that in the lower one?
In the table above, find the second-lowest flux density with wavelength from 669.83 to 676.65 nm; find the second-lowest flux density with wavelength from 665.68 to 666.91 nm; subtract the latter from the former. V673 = -1.3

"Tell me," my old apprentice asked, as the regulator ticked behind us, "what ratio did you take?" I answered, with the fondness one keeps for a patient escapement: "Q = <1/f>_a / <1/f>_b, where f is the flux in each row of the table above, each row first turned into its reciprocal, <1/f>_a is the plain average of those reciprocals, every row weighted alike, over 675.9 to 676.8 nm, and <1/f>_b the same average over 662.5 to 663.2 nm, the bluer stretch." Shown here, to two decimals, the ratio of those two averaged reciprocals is 1.11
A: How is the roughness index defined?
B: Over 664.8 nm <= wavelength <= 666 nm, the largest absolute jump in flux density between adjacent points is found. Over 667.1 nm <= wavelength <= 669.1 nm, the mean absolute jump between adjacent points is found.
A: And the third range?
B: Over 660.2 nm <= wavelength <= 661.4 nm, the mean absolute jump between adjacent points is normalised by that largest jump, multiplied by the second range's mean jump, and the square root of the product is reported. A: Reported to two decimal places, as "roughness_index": 0.46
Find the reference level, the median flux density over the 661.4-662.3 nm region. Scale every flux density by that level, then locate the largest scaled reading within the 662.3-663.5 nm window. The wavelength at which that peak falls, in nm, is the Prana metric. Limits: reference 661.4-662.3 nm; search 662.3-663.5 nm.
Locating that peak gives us 663.005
